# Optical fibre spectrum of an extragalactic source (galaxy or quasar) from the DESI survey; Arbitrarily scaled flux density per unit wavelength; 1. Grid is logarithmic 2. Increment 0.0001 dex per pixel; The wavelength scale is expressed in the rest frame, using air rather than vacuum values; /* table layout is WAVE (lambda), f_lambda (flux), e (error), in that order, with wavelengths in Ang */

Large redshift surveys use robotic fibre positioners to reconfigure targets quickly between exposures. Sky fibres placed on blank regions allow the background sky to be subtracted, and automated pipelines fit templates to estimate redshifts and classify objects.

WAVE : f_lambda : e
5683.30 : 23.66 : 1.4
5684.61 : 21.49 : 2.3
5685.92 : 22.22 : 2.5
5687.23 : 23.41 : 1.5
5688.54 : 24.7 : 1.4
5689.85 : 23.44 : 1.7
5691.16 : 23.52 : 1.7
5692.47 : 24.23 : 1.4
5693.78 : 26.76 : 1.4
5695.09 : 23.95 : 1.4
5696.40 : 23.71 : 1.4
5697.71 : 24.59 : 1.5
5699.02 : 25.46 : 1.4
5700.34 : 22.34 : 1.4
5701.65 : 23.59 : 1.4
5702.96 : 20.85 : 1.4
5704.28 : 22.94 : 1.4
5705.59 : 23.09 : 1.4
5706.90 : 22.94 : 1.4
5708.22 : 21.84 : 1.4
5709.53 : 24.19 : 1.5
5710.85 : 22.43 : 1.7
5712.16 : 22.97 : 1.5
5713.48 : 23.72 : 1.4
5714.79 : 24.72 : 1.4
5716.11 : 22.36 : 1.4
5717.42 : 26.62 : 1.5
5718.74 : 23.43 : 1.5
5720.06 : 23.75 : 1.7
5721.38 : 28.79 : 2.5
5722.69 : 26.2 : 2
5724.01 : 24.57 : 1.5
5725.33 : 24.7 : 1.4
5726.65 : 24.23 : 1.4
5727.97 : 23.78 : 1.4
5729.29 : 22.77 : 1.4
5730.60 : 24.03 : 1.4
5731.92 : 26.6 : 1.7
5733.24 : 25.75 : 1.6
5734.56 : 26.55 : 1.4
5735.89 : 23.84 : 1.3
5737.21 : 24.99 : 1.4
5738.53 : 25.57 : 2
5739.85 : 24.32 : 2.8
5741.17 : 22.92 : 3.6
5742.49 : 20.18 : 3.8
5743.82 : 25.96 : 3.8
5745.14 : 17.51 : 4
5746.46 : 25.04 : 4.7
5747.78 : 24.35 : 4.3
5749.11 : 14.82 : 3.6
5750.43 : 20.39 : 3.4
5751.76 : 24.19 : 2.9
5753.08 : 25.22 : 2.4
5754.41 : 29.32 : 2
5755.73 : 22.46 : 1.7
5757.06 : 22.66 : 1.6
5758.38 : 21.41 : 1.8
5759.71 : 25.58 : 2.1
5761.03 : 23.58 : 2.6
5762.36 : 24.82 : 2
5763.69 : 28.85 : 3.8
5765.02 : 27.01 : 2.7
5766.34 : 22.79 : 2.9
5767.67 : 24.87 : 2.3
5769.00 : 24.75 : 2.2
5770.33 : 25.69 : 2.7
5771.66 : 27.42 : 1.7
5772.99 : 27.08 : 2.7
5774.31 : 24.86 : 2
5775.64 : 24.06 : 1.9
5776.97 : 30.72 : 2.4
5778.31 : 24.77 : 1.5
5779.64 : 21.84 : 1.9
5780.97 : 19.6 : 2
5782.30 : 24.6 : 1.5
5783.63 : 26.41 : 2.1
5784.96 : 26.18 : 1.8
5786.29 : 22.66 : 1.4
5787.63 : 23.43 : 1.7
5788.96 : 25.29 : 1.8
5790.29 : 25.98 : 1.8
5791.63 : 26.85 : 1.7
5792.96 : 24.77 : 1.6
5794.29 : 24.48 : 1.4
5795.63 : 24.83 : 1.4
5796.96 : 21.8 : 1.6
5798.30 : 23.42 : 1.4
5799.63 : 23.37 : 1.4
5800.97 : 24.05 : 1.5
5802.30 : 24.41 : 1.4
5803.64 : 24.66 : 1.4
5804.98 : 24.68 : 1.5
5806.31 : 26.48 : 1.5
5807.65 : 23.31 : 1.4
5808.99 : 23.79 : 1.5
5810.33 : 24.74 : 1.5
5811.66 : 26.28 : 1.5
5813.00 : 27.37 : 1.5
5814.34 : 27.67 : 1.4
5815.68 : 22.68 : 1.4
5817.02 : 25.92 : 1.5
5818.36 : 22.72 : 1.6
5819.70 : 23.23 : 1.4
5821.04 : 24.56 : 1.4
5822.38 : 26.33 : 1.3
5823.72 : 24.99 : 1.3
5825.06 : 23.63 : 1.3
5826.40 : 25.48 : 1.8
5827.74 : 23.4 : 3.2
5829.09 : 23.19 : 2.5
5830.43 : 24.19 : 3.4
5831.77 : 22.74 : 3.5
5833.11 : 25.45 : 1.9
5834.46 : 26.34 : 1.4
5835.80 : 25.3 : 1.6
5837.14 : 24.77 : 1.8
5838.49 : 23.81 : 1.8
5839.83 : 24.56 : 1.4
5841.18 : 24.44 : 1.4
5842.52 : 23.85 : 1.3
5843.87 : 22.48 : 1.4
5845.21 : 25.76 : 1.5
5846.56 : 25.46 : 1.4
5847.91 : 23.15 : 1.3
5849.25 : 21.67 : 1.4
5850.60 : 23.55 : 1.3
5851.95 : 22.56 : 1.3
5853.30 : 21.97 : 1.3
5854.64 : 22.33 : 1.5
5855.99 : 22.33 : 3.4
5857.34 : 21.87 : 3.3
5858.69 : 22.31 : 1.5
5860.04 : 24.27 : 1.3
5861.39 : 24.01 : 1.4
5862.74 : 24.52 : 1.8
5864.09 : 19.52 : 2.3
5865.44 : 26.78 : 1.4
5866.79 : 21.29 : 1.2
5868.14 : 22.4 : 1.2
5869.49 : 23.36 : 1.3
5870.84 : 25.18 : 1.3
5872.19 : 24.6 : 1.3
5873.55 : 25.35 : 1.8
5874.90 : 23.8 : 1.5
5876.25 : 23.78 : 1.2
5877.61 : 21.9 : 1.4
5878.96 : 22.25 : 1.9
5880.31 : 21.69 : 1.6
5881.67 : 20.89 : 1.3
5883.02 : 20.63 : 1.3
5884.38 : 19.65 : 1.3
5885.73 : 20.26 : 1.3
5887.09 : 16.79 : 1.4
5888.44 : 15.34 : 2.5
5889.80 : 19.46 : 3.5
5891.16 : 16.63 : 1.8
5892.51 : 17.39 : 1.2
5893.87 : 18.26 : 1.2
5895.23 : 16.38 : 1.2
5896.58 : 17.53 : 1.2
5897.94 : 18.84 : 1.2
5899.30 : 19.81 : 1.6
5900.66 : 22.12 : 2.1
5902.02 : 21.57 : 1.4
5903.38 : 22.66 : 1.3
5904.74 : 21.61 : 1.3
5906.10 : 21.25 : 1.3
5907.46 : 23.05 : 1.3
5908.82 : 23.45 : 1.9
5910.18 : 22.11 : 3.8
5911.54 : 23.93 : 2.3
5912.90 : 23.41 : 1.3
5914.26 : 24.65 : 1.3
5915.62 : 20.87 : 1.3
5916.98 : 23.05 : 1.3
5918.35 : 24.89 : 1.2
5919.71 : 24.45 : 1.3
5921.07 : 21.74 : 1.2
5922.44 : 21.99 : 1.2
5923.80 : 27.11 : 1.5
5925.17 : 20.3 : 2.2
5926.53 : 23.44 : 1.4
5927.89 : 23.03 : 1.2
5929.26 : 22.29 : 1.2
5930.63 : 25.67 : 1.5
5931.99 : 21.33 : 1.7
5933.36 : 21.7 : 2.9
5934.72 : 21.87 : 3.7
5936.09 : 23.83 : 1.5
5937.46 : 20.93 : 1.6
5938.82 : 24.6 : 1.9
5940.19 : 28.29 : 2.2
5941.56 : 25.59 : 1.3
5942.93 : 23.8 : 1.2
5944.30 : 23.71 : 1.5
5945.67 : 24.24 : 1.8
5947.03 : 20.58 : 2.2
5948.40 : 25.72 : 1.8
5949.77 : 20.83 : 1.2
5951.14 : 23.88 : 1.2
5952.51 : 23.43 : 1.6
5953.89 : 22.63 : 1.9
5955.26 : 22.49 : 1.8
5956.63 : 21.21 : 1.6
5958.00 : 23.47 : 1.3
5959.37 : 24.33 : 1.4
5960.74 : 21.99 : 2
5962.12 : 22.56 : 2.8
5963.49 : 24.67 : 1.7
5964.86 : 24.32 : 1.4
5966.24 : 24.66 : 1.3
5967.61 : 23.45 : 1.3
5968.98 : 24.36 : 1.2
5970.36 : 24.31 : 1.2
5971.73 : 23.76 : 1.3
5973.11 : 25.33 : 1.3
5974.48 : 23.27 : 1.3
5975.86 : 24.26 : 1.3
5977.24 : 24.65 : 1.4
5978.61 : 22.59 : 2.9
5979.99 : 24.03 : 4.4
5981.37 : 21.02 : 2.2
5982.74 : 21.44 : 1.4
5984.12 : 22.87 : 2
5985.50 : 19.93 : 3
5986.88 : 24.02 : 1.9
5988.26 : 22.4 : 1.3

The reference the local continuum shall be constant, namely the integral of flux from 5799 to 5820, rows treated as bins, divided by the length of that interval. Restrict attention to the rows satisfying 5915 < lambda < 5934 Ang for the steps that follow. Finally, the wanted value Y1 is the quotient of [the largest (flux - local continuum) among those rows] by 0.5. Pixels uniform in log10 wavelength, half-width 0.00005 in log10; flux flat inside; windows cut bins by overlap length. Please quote 4.8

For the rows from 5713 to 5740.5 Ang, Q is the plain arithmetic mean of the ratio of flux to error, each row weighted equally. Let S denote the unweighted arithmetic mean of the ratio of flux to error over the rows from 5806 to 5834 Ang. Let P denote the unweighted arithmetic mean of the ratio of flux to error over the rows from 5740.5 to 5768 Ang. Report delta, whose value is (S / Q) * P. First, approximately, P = 8.9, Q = 15.8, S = 15.2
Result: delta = 8.5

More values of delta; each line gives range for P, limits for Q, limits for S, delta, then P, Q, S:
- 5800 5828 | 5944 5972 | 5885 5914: 14.2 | 16.7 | 15.5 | 13.1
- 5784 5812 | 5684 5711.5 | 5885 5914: 13.6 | 16.1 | 15.5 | 13.1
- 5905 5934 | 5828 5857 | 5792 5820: 17.8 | 15.6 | 14.8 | 16.7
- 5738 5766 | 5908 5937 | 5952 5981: 9.2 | 9.0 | 15.1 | 15.3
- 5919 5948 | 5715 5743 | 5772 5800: 14.5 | 14.9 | 14.7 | 14.3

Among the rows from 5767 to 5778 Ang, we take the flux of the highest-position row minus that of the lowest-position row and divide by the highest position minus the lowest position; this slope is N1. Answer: 0.6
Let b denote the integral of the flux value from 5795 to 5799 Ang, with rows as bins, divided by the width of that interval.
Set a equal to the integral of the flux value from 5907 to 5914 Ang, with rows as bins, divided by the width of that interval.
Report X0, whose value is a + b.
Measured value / 46.7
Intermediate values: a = 23.3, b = 23.36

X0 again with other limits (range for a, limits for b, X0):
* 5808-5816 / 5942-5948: 48.8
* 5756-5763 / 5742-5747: 45.7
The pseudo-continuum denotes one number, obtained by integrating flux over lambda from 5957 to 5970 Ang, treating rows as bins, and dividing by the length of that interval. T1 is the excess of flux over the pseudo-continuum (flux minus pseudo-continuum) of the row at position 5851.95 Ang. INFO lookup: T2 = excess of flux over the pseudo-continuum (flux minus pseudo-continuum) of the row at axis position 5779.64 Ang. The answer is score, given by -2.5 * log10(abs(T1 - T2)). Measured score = 0.4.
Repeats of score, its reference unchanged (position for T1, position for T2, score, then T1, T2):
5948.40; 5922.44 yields -1.4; 2.0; -1.7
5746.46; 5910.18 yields -1.2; 1.3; -1.6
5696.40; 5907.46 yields 0.5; 0.0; -0.7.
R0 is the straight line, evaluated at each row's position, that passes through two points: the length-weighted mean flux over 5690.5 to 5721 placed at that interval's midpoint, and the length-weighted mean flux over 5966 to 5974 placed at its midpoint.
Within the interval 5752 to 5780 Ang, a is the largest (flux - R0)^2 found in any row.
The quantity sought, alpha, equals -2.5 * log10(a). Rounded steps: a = 47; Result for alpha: -4.2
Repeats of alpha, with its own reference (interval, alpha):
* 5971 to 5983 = -2.6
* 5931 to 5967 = -3.0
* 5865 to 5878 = -2.2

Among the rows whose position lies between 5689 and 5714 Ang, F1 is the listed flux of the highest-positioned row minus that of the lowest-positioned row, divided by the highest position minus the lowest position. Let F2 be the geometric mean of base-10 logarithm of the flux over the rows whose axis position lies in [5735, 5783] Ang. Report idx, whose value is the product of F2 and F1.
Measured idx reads 0.02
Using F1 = 0.0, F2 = 1.38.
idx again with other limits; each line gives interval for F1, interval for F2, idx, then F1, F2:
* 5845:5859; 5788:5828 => -0.36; -0.3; 1.39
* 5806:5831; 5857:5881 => -0.13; -0.1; 1.37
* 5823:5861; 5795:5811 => -0.03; 0.0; 1.38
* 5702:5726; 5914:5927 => 0.23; 0.2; 1.36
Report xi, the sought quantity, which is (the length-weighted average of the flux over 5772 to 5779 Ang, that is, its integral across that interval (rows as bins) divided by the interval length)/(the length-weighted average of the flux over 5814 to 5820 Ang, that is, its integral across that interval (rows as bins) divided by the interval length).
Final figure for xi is 1.08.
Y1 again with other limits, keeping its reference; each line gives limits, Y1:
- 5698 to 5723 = 8.1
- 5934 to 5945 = 7.1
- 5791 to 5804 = 4.2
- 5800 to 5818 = 5.9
